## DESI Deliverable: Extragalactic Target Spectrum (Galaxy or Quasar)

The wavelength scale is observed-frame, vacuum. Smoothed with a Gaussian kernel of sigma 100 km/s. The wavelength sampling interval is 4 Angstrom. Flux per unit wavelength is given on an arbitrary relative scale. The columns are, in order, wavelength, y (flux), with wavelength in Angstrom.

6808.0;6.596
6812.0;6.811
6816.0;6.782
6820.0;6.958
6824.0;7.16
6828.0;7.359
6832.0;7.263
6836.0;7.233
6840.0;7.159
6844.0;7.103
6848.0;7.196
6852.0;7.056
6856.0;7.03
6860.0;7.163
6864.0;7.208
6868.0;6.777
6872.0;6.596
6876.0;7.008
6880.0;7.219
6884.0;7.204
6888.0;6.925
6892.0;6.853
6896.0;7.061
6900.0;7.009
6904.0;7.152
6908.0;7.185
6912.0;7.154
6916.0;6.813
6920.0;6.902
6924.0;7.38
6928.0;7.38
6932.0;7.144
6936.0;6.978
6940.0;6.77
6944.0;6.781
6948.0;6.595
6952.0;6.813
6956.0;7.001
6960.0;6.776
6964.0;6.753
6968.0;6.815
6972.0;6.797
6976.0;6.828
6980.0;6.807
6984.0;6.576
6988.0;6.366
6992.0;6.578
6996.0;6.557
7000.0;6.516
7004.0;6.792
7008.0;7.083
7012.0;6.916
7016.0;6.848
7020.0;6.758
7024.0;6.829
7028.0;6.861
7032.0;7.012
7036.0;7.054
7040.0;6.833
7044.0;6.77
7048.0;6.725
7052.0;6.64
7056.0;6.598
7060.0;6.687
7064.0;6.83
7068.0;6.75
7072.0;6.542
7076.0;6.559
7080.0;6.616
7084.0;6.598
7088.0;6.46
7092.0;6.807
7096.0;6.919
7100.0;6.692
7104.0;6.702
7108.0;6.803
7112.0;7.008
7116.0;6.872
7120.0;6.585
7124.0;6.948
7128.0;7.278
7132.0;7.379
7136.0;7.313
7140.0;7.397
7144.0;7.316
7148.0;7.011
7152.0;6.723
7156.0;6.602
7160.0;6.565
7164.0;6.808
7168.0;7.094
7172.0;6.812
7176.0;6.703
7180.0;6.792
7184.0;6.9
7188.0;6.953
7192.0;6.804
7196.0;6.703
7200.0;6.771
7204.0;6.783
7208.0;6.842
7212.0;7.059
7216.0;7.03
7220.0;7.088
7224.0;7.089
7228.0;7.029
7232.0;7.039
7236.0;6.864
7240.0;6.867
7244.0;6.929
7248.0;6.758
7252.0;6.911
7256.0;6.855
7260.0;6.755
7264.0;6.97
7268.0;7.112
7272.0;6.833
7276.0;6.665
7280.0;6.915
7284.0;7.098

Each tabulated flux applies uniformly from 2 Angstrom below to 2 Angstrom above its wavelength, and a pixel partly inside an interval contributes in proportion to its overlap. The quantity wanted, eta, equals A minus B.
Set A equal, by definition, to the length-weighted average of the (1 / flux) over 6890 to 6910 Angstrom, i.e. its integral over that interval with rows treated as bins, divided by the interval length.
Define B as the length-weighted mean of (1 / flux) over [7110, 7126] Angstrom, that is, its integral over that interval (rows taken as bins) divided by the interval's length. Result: -0.0042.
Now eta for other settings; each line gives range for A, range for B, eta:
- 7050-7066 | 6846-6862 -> 0.0089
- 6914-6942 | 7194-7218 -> -0.0038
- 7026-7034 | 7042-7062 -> -0.0054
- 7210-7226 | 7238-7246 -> -0.0035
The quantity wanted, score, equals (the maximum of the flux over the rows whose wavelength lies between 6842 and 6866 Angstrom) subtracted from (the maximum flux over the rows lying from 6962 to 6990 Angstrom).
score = -0.38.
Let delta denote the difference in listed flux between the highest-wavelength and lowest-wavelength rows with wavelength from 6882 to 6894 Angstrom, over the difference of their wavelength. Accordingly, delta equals -0.044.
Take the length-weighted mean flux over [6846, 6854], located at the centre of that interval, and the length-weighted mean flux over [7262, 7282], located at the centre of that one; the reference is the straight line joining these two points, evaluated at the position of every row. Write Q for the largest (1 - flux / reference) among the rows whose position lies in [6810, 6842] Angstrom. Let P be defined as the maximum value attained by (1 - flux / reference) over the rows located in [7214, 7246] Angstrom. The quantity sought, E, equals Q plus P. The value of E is 0.059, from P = 0.008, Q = 0.05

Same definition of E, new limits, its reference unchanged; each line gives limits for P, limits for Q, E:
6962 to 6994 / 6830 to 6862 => 0.110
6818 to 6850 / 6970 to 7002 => 0.123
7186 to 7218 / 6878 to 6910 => 0.069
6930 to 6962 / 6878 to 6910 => 0.103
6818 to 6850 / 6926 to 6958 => 0.093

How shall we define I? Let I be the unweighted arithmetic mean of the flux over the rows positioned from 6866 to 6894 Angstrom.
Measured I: 6.94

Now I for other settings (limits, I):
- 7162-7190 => 6.87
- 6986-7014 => 6.69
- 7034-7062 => 6.76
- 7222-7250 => 6.94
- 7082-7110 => 6.71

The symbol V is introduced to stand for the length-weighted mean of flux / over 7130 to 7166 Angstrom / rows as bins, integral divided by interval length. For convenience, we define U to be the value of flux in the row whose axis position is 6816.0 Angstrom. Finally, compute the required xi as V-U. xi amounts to 0.23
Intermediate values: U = 6.782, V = 7.01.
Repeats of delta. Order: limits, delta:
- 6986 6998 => 0.024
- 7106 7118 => 0.009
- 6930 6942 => -0.047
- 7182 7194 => -0.012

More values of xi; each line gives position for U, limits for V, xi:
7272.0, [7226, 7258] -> 0.07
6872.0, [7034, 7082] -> 0.12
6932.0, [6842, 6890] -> -0.10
